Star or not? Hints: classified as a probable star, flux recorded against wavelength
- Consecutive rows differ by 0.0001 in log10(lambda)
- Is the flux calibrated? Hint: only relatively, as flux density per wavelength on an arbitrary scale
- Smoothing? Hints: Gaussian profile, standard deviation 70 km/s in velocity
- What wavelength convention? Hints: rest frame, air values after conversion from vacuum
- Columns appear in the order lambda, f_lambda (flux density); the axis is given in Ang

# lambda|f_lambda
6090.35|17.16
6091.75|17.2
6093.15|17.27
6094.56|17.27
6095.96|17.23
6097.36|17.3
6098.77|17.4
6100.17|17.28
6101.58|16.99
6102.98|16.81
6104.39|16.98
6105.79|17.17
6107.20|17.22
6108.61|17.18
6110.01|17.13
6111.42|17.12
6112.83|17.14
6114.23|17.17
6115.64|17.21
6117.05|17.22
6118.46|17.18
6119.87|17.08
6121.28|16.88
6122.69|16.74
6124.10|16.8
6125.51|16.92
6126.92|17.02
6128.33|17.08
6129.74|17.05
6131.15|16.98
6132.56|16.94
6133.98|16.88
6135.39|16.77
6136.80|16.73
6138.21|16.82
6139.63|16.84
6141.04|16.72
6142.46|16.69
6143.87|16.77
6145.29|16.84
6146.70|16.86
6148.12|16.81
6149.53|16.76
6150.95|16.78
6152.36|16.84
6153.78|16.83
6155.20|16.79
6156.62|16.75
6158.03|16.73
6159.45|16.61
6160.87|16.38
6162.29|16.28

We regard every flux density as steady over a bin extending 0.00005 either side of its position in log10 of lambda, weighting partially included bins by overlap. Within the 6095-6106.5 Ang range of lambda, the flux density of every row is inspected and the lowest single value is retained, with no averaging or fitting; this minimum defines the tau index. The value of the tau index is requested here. 16.81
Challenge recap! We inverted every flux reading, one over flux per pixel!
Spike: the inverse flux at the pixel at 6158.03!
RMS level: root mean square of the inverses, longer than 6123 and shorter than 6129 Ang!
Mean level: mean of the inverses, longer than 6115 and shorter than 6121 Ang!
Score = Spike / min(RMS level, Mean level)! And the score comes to 1.03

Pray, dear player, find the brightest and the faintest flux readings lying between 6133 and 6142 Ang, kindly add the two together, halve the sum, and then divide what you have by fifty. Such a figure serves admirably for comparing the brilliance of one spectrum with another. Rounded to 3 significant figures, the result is 0.336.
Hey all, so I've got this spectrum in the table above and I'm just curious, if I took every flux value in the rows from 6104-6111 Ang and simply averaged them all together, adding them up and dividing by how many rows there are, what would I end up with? 17.1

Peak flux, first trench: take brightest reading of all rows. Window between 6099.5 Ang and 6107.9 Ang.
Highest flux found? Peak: 17.28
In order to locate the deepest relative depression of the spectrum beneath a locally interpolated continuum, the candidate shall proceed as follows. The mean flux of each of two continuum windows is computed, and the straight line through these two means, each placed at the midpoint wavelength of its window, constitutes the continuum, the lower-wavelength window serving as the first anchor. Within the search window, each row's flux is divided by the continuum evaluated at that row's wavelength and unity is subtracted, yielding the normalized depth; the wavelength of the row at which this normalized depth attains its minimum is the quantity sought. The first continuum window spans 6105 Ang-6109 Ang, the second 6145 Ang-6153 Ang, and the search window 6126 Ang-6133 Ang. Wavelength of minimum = 6132.56 Ang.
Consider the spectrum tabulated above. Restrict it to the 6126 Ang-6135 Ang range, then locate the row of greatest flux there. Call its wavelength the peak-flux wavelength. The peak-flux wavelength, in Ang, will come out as 6128.33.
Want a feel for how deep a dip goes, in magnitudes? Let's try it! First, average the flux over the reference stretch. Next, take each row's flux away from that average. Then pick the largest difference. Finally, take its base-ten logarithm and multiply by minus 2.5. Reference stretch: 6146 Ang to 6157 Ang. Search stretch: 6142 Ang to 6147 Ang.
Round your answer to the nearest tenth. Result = 2.4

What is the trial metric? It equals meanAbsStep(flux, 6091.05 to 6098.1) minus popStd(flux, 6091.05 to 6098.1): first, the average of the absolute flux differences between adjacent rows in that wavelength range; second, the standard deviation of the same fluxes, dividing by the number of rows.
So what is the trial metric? 0.010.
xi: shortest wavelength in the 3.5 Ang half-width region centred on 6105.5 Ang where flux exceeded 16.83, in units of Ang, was 6104.39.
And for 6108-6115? 6108.61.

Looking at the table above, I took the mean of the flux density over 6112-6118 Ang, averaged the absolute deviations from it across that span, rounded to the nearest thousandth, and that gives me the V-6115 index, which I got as 0.030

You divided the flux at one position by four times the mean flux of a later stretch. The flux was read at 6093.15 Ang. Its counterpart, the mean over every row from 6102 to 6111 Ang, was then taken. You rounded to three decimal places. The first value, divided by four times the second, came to 0.253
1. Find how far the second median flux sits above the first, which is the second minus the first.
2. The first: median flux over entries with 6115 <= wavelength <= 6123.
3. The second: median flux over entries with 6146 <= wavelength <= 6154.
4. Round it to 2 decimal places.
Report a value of -0.31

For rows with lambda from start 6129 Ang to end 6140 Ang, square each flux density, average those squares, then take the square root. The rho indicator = 16.9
